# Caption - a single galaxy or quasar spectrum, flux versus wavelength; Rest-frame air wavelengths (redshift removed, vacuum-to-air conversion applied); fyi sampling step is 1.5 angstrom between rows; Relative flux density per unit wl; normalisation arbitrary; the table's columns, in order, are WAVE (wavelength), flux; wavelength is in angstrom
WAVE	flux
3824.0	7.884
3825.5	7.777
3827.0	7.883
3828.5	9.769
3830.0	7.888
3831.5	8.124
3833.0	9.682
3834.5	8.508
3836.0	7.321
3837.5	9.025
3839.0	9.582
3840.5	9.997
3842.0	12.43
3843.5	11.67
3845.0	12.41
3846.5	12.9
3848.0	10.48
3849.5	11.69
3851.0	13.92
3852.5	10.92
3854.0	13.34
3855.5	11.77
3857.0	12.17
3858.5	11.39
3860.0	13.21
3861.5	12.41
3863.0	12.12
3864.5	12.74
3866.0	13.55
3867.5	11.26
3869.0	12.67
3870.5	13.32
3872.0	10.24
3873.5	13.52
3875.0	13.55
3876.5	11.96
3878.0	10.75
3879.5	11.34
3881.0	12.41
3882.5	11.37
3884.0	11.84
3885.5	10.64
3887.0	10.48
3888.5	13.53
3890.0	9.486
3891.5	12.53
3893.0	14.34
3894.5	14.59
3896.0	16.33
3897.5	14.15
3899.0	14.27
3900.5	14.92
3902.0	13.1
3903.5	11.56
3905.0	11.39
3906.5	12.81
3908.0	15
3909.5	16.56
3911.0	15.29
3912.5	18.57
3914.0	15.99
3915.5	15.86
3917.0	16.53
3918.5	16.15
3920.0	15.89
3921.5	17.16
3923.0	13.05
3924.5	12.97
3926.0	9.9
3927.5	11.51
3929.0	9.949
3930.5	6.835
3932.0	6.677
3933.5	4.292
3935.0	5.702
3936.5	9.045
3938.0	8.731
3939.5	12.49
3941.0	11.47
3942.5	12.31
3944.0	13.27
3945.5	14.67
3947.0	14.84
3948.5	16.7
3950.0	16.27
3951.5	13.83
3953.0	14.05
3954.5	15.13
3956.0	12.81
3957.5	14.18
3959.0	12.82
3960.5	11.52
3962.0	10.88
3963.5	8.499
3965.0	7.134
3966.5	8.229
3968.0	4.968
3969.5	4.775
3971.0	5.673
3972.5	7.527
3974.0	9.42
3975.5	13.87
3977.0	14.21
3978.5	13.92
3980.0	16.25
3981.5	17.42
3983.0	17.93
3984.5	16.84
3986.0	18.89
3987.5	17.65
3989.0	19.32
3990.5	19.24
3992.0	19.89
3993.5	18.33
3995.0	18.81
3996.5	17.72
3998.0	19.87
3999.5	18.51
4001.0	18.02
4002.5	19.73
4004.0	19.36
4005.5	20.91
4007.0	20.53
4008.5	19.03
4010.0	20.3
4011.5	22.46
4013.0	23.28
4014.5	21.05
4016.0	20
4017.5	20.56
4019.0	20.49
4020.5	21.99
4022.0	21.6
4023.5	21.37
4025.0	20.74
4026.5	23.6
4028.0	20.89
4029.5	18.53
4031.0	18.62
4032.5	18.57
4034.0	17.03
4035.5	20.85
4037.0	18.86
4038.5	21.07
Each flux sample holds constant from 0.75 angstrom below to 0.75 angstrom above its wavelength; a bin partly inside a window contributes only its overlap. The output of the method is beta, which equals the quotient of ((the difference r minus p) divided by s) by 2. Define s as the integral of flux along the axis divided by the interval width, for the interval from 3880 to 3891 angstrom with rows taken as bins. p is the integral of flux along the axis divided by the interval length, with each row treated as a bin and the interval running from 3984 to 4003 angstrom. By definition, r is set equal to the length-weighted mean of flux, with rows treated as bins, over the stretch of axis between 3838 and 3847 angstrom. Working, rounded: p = 19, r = 11.4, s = 11.4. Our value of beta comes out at -0.3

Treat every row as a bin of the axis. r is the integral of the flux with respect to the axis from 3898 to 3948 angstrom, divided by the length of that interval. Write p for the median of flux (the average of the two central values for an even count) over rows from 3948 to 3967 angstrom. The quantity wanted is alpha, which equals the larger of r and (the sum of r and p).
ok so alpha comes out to 25.5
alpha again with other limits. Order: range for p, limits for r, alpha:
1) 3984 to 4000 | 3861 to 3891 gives 30.8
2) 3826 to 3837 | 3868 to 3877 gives 20.6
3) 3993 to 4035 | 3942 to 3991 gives 33.3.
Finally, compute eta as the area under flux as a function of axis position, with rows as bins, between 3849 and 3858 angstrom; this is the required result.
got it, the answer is 111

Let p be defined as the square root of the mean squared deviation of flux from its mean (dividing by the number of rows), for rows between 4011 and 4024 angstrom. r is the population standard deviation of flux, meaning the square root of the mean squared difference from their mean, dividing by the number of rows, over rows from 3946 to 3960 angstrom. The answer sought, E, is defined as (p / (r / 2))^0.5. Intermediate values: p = 0.98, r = 1.3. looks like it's 1.2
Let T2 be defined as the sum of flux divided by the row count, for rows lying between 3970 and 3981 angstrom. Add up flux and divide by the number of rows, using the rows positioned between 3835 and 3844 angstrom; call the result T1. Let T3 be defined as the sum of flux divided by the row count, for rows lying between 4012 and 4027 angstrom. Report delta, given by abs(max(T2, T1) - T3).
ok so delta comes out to 9.9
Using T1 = 10.0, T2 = 11.6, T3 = 21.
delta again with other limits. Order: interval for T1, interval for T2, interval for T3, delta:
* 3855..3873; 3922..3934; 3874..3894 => 0.4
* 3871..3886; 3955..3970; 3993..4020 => 8.2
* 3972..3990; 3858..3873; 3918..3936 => 4.4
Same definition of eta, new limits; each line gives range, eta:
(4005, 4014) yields 190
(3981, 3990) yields 163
